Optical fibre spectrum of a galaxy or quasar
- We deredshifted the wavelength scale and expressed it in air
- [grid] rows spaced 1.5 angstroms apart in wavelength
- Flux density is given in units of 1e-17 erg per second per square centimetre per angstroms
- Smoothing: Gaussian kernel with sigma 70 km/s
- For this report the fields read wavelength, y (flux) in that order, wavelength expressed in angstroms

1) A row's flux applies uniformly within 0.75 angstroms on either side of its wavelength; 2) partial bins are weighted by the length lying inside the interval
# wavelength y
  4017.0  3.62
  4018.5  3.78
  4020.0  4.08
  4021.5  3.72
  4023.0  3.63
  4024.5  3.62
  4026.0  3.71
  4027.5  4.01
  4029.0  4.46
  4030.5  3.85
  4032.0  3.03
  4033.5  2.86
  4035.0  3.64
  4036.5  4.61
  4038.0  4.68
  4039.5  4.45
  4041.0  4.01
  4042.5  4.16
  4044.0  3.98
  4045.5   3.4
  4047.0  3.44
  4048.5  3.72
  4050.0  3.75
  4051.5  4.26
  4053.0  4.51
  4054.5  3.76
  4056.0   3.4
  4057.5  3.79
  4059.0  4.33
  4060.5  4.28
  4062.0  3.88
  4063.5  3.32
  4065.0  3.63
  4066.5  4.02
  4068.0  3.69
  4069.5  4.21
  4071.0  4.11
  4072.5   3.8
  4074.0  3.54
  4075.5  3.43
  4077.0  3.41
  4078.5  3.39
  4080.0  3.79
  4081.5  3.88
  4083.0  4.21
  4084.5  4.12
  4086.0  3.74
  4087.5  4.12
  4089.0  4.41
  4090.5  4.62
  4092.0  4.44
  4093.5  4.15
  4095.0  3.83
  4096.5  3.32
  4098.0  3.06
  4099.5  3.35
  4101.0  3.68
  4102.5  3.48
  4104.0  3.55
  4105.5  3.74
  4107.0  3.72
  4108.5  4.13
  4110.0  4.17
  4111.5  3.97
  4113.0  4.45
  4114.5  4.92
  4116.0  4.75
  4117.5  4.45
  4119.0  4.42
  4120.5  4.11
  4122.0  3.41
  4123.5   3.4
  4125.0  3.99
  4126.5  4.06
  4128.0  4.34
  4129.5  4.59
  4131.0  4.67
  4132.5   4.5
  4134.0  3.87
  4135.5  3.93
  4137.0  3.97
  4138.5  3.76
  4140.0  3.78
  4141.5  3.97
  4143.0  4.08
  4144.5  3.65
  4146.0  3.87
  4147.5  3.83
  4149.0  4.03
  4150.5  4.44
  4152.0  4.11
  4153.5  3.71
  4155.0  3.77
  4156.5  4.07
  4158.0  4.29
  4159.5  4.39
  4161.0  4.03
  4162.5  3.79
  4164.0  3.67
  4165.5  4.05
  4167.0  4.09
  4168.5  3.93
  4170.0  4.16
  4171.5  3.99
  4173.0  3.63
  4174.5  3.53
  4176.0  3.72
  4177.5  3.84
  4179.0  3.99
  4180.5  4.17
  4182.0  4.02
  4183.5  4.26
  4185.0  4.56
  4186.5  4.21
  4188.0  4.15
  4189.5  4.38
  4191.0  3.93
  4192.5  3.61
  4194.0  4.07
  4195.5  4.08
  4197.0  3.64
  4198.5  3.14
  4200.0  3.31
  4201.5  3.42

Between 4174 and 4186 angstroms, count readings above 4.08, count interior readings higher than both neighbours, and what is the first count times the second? 3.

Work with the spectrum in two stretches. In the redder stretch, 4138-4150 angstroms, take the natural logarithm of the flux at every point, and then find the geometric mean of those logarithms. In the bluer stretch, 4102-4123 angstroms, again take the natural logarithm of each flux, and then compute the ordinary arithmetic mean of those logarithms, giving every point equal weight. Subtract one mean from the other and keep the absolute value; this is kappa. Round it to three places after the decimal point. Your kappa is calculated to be 0.050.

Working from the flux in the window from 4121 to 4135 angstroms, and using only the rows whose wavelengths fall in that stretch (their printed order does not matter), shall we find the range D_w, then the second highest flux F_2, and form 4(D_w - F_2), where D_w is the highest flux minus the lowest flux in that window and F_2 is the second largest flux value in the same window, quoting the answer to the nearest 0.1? -13.3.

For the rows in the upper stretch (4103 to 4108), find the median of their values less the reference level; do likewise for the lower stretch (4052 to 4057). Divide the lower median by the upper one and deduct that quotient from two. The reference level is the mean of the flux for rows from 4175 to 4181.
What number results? 1.2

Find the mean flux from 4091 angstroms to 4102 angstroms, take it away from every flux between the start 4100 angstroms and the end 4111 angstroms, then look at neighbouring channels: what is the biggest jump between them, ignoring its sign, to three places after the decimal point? 0.410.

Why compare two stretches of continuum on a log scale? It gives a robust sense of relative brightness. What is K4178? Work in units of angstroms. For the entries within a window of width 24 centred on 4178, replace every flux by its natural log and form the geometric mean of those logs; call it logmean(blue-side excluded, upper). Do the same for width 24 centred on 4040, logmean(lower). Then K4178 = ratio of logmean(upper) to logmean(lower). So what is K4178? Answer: 1.04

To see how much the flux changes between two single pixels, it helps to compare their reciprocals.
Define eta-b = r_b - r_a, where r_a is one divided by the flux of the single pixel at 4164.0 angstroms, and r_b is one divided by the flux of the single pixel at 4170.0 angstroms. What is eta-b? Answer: -0.032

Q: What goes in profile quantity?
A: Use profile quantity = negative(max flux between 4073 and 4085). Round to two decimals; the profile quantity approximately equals -4.21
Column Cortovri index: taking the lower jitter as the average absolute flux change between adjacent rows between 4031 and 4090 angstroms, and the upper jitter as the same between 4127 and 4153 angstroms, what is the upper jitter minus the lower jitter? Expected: -0.11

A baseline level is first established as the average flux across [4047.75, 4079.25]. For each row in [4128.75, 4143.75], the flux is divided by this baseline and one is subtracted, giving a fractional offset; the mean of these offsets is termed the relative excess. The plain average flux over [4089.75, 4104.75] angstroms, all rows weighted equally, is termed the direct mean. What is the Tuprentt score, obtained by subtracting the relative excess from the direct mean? 3.67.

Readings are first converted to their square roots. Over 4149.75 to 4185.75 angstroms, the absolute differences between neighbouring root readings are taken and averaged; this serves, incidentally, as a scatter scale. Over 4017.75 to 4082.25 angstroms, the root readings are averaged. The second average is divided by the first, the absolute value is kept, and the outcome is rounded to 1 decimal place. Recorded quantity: 36.7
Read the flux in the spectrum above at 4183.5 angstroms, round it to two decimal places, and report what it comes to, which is 4.26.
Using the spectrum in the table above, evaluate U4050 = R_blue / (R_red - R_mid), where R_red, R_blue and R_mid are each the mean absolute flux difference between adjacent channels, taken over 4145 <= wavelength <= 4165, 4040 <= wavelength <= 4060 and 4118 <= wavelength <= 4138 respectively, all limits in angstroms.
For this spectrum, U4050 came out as -10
